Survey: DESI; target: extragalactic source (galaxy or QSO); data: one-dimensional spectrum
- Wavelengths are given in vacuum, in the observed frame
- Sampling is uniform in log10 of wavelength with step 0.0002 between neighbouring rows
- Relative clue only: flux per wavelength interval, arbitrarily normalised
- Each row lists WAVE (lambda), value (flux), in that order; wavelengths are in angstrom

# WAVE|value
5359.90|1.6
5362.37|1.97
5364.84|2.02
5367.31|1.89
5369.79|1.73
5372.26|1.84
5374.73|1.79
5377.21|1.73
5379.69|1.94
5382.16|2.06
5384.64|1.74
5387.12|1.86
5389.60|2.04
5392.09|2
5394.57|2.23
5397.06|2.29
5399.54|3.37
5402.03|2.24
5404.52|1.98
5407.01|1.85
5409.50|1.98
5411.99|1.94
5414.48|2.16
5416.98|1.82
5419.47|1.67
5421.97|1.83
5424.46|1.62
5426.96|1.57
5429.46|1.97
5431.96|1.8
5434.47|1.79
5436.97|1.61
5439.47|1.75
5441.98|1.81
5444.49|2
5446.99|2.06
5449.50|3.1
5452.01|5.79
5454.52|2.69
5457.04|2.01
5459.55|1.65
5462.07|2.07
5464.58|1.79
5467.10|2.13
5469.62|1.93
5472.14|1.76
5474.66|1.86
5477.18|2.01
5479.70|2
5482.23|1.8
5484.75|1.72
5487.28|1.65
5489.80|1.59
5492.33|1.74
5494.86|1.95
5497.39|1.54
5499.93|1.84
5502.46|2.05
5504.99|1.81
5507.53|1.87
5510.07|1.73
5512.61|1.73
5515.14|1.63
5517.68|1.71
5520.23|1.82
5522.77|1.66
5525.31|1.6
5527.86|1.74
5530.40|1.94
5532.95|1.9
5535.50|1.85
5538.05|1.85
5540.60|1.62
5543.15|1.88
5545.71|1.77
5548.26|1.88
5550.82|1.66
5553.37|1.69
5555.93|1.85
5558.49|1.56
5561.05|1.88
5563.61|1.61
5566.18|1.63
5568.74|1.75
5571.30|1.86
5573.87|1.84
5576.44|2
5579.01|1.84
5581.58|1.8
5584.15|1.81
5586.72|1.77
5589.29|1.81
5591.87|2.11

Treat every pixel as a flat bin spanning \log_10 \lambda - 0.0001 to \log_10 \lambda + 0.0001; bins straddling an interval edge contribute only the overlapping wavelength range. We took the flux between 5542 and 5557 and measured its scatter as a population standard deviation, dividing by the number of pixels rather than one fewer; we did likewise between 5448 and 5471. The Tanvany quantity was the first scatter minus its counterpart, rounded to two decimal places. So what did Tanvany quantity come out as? -1.13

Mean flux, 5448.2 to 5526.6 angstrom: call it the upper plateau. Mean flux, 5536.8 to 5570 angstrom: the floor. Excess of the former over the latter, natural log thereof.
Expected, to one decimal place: -1.3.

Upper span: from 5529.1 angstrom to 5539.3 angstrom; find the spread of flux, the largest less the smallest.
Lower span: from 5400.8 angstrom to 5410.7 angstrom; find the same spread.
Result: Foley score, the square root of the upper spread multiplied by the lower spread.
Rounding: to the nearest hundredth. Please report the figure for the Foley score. 0.19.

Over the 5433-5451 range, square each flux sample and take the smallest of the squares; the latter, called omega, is 2.59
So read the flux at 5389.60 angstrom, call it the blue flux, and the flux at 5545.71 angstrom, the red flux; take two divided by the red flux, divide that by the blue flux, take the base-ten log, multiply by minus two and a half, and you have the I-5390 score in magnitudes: 0.64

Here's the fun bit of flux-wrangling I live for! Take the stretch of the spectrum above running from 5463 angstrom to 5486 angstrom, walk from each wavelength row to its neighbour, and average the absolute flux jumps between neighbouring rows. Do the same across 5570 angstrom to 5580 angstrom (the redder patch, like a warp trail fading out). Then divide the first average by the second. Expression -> 1.4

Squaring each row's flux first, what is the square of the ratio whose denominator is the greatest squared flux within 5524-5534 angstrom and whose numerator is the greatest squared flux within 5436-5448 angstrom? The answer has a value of 1.3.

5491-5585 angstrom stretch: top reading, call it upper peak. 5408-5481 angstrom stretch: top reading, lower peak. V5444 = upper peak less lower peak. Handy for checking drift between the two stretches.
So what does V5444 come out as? -3.7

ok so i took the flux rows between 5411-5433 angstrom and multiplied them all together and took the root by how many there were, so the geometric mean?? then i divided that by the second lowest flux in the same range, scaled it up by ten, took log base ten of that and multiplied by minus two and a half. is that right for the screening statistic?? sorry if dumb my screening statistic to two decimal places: -2.62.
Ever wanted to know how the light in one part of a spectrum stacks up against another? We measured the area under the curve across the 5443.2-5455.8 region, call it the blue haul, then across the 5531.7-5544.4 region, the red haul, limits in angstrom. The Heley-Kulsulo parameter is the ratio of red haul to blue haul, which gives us 0.59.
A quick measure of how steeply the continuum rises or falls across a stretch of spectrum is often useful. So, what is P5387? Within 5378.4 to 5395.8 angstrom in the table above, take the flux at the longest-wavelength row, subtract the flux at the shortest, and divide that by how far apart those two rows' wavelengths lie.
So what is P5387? 0.019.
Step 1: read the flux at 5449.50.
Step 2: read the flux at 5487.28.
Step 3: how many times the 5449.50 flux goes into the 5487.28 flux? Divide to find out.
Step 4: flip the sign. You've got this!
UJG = -0.53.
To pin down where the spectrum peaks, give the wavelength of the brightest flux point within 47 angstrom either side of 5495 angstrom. 5452.01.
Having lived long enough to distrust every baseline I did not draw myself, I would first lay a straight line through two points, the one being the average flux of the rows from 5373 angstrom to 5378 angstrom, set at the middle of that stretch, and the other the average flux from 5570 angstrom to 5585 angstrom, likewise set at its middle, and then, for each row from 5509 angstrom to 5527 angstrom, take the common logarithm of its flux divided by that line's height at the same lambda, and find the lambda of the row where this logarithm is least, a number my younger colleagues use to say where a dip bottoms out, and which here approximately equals 5525.31 angstrom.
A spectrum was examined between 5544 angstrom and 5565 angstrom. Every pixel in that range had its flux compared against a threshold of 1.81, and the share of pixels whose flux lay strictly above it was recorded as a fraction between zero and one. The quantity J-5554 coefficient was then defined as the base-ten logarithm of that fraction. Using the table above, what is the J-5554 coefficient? -0.43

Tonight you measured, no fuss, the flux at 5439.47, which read 1.75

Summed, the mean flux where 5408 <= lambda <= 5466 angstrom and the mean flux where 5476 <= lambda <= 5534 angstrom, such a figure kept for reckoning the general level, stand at 3.89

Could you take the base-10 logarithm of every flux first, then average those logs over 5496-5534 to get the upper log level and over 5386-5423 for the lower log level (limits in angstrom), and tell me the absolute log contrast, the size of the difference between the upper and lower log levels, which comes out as 0.07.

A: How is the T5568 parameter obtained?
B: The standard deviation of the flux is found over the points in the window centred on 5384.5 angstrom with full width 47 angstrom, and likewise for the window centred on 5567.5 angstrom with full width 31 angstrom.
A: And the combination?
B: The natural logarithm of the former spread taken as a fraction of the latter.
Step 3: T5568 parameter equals 1.0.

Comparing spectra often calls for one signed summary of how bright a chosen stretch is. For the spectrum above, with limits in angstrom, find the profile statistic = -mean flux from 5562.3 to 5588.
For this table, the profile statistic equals -1.79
